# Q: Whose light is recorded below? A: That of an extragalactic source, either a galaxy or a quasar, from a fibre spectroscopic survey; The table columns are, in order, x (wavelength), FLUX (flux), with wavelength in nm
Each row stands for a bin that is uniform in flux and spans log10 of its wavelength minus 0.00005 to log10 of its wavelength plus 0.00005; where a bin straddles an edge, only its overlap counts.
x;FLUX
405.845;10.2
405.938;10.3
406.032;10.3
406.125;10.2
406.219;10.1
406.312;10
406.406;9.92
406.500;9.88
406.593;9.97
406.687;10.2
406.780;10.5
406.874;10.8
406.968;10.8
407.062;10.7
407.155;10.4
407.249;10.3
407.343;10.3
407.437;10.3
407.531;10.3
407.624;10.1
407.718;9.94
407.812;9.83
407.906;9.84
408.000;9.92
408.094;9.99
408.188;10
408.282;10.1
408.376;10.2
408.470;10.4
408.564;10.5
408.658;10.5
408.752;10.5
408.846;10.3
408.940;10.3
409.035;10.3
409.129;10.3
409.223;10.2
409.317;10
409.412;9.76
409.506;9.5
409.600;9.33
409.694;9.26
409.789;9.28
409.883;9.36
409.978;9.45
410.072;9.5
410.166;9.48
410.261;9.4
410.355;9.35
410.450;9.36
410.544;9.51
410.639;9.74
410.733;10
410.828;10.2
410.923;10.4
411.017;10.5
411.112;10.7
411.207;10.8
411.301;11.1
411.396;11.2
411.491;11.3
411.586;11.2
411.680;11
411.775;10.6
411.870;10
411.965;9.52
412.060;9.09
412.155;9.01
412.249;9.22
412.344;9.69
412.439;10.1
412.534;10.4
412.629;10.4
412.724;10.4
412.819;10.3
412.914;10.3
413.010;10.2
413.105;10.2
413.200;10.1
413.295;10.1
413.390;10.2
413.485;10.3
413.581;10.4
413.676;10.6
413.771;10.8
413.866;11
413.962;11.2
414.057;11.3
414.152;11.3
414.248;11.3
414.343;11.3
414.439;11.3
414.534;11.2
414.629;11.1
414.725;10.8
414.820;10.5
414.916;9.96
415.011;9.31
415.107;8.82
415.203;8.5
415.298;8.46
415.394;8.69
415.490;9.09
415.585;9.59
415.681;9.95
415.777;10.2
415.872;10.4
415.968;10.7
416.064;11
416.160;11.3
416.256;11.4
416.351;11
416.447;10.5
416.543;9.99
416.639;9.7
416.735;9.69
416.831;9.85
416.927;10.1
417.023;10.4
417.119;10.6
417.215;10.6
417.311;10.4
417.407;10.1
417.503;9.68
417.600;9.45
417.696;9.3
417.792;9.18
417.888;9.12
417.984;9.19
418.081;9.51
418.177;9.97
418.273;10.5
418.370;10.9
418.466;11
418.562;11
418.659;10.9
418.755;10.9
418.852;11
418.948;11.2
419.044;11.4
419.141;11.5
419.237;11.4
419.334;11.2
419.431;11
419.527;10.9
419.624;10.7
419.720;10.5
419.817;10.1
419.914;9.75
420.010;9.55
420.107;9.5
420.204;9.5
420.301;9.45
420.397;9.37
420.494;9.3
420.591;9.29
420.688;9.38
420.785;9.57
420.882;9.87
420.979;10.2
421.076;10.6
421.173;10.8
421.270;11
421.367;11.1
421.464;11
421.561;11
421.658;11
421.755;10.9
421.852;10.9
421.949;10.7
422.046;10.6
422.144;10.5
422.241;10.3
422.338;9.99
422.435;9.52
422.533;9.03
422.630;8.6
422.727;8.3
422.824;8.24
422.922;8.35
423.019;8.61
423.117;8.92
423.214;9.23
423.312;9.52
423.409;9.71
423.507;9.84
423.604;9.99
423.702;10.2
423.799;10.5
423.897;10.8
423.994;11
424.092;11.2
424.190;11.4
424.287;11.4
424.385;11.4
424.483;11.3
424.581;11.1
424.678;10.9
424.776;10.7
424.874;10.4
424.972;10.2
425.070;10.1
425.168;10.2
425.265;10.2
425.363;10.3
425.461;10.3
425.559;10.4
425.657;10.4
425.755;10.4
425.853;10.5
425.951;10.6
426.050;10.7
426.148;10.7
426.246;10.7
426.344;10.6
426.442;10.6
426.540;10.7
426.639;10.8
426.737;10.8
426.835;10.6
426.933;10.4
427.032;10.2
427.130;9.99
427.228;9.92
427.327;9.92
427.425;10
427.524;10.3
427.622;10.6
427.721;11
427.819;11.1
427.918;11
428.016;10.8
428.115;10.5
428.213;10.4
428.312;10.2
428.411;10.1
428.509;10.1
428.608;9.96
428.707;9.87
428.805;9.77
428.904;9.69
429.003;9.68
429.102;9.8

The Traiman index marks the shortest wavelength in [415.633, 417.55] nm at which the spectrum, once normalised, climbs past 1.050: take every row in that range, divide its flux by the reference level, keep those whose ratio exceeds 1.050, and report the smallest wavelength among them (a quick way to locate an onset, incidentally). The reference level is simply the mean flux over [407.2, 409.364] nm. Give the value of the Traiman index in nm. 416.064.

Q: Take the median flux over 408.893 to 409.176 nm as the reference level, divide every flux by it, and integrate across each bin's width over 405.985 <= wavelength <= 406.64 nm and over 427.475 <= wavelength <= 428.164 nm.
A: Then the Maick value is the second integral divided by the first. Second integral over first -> 1.13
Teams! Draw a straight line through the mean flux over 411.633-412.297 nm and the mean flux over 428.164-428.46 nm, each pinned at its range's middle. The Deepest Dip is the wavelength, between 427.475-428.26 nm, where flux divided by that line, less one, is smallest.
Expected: 427.524 nm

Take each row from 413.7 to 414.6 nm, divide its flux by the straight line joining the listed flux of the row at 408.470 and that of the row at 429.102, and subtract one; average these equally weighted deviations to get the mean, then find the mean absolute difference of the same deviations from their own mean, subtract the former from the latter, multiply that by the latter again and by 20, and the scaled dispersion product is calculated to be -0.02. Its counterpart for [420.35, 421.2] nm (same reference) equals 0.07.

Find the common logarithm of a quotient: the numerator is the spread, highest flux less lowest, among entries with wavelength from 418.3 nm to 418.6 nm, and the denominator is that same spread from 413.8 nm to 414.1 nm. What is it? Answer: -0.5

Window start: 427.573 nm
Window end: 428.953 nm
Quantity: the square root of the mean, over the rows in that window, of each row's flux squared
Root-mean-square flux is 10.4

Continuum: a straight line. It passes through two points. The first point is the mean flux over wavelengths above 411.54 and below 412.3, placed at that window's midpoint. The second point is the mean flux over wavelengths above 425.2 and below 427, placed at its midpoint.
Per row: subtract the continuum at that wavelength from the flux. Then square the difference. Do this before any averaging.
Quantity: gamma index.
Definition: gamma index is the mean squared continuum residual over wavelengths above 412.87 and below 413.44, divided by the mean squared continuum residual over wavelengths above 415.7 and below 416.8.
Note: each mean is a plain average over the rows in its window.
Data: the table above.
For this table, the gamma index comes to 0.07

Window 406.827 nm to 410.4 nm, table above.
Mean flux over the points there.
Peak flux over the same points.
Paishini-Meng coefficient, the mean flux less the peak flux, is -0.8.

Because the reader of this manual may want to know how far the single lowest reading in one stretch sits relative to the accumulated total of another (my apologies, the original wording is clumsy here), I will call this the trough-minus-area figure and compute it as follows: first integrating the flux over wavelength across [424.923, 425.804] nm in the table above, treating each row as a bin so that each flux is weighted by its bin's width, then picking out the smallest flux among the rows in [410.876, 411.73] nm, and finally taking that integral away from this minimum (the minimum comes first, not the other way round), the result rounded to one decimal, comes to 1.3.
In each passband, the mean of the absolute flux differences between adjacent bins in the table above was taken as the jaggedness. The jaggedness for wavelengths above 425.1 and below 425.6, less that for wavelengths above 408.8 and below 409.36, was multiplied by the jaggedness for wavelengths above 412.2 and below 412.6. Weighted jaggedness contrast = -0.004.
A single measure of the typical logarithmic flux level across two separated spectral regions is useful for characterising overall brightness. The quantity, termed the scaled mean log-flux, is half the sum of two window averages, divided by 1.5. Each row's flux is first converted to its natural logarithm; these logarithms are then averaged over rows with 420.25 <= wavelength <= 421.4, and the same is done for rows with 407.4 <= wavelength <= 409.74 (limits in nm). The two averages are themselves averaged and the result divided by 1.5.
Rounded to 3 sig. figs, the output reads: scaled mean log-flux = 1.54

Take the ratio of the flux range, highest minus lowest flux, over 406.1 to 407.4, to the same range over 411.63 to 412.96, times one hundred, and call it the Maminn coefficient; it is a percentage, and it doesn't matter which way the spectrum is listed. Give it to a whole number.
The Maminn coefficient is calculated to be 46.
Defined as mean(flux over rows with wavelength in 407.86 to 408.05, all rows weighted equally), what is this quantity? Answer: 9.9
